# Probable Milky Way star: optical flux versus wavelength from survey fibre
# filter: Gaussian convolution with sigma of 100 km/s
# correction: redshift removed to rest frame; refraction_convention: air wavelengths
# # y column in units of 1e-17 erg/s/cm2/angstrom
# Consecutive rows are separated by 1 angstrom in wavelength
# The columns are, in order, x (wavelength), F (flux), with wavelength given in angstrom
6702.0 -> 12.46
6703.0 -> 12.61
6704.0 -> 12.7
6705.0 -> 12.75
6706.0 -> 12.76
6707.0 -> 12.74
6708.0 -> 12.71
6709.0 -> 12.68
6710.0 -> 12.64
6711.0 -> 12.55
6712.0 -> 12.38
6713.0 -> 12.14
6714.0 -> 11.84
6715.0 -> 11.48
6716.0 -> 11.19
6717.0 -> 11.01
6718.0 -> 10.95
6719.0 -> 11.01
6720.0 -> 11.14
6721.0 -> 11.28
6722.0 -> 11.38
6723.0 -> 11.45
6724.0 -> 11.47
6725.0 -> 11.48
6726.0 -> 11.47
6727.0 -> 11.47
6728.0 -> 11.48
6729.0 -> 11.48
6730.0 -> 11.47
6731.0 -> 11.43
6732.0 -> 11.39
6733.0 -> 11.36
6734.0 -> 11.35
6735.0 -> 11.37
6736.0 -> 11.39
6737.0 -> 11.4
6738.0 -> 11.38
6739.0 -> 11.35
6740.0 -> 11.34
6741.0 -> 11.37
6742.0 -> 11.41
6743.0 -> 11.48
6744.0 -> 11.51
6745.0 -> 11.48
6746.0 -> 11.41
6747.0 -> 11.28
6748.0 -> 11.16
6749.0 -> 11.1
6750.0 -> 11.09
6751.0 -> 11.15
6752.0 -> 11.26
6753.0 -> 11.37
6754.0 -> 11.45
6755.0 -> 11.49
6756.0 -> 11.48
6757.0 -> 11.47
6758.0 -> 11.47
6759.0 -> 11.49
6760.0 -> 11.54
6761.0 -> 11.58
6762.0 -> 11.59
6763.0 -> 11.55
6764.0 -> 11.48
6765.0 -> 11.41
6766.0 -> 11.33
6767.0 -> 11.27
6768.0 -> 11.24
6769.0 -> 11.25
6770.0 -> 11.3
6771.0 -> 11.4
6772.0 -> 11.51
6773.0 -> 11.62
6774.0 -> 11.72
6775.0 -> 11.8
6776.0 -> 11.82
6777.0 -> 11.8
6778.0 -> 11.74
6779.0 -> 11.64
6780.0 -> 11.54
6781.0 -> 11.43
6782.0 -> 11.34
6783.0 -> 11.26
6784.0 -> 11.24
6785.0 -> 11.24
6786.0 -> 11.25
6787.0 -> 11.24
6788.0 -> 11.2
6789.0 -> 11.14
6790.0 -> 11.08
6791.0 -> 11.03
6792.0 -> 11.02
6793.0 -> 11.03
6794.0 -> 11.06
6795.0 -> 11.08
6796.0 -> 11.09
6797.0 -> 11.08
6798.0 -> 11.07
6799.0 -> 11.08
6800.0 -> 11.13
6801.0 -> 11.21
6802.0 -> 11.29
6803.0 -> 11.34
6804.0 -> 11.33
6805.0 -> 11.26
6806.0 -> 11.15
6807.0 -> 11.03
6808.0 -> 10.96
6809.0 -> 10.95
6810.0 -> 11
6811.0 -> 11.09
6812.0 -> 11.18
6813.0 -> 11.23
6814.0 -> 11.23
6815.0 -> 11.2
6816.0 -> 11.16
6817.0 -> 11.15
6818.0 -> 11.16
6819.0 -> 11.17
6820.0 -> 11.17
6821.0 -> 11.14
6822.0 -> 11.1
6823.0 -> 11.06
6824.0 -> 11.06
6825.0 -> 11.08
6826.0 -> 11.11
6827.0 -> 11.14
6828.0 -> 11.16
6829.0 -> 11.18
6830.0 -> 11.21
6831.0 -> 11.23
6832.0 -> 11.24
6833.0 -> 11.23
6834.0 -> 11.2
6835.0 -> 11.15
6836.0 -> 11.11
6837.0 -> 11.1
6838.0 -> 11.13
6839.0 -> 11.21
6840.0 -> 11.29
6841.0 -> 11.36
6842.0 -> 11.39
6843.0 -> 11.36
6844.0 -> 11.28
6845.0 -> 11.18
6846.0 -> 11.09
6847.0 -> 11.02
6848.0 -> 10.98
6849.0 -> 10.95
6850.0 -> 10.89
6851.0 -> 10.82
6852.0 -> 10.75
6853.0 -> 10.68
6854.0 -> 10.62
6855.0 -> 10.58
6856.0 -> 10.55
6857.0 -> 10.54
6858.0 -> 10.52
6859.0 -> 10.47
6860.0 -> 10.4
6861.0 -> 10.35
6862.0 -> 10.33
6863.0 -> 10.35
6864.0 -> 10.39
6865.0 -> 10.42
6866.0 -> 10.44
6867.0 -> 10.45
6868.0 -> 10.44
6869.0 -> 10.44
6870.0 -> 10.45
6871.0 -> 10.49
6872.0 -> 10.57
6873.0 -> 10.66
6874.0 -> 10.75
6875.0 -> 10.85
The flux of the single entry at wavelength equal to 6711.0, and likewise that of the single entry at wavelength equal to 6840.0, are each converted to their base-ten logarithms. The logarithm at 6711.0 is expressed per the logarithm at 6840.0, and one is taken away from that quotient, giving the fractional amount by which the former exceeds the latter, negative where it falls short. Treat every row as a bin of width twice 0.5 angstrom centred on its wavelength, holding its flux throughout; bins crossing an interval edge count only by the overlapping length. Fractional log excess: 0.044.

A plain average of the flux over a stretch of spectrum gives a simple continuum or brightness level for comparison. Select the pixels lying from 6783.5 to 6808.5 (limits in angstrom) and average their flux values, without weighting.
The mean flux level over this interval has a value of 11.1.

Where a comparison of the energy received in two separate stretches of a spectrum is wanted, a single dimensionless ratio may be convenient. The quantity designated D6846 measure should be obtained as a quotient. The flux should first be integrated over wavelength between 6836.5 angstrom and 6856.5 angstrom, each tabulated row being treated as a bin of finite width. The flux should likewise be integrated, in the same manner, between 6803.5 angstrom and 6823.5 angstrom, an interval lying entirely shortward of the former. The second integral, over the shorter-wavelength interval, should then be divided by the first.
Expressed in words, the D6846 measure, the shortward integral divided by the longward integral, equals 1.01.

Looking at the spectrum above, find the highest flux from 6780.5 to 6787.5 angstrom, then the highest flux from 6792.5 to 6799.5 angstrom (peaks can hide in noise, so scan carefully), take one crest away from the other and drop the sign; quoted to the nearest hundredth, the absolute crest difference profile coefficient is 0.34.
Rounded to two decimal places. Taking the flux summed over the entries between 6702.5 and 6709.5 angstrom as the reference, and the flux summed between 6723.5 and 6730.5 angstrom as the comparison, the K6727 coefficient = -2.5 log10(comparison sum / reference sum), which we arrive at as 0.11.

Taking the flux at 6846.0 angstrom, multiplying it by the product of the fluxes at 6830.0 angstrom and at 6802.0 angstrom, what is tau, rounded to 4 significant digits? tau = 1404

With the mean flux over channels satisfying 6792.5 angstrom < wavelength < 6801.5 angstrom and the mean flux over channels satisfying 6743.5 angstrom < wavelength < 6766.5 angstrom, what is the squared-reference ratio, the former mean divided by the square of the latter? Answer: 0.0854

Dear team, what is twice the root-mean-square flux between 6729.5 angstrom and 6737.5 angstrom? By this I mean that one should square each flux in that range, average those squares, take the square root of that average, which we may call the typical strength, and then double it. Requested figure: 22.8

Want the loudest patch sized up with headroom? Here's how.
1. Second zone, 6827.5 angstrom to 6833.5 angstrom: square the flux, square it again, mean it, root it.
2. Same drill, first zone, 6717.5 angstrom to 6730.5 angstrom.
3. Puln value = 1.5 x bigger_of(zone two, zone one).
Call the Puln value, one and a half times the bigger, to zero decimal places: 193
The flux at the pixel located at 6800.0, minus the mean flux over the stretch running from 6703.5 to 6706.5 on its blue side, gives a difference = -1.6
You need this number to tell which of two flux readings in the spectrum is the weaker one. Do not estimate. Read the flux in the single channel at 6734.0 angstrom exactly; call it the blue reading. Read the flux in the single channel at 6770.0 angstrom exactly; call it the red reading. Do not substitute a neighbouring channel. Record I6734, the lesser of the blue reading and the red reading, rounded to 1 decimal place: 11.3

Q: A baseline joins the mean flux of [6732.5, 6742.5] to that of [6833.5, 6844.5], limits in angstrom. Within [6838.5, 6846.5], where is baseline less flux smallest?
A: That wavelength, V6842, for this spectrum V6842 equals 6842.0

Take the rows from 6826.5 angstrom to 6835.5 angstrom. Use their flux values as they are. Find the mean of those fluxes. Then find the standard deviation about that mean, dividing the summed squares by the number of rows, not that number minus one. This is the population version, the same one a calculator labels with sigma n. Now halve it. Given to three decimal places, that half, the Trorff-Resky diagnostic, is 0.018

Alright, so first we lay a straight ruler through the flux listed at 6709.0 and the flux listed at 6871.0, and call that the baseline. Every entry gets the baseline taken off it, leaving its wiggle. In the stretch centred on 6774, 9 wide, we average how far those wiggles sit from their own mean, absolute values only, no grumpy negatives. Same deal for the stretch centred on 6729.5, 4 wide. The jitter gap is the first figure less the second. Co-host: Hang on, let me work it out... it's 0.18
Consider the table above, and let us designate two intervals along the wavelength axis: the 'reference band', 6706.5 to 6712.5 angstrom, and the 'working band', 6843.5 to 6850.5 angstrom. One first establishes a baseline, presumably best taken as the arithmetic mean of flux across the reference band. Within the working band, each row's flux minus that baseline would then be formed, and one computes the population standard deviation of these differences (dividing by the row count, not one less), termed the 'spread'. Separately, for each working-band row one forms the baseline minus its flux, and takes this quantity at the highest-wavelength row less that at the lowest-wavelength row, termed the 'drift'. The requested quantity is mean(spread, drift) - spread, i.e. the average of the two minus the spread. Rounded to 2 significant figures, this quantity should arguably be 0.13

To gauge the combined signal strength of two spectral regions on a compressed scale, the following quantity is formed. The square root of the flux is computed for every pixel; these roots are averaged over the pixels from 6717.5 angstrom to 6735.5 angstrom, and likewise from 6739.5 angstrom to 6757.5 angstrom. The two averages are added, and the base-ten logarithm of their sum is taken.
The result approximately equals 0.829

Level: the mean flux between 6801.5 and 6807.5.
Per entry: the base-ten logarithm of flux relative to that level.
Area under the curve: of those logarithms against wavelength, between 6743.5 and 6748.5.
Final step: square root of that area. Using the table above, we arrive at 0.16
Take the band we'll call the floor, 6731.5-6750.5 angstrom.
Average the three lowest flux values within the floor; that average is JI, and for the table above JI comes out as 11.1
